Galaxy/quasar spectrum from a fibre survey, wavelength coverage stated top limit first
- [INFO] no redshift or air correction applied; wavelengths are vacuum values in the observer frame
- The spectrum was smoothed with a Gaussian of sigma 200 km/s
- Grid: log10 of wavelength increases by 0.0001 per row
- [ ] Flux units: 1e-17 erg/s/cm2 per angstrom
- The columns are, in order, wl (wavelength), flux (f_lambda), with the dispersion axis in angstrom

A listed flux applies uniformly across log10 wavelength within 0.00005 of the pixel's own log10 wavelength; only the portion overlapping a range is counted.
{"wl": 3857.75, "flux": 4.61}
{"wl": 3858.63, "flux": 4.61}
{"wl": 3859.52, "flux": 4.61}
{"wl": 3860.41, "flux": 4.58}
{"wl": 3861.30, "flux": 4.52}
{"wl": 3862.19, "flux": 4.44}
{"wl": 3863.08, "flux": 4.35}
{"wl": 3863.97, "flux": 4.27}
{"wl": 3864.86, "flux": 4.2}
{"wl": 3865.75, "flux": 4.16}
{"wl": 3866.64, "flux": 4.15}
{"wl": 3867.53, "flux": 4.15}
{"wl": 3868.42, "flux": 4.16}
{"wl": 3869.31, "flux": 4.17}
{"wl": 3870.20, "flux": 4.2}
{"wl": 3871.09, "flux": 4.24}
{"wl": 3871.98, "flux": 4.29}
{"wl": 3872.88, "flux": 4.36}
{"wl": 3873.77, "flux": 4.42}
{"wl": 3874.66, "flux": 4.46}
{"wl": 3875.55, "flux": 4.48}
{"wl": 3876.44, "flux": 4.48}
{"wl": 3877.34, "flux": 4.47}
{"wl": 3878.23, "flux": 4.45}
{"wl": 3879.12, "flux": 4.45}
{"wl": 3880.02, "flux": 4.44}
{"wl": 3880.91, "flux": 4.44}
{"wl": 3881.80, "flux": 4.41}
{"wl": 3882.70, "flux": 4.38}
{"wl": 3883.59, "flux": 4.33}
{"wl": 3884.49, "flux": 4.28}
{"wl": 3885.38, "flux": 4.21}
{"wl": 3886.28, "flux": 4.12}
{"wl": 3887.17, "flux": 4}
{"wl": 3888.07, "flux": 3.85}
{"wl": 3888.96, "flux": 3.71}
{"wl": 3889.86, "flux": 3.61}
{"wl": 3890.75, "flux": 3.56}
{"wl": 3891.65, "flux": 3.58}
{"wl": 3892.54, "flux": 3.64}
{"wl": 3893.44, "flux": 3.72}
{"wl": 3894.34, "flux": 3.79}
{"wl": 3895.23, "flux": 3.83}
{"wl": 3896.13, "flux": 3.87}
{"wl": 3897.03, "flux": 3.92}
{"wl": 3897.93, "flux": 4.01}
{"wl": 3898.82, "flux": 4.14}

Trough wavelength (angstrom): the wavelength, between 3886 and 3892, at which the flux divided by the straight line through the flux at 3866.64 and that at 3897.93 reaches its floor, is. 3890.75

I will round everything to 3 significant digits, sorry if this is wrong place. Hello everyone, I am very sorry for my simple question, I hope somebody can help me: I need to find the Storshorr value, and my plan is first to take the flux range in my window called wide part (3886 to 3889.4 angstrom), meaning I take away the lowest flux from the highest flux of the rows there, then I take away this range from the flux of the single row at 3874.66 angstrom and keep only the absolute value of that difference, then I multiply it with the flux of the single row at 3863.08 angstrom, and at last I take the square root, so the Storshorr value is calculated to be 4.20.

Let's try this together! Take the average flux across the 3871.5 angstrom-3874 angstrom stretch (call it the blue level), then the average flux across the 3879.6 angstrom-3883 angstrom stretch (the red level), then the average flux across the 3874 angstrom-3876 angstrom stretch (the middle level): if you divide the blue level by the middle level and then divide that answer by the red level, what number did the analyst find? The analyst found 0.22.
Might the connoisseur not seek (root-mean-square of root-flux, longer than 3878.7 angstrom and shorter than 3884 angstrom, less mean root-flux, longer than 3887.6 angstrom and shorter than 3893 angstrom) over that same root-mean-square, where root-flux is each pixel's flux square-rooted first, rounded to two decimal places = 0.09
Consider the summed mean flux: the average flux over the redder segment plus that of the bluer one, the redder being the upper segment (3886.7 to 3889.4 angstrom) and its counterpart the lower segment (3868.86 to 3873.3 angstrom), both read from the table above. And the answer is 8.11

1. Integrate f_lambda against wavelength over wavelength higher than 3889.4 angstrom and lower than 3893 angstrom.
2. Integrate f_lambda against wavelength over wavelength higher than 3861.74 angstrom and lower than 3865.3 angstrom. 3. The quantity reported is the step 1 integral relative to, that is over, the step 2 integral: 0.84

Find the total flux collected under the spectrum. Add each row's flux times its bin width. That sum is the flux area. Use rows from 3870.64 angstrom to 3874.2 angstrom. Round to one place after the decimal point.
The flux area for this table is 15.4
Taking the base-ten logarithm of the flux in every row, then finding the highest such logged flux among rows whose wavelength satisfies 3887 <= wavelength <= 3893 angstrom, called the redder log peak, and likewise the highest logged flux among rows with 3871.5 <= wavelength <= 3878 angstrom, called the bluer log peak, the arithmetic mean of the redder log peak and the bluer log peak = 0.627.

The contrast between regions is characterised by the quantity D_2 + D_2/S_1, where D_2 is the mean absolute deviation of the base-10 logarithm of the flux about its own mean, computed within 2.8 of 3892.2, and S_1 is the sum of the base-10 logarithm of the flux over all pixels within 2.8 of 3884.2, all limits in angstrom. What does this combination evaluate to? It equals 0.0104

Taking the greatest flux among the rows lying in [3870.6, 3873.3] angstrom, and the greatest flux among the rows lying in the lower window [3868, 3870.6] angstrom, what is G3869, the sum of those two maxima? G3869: 8.6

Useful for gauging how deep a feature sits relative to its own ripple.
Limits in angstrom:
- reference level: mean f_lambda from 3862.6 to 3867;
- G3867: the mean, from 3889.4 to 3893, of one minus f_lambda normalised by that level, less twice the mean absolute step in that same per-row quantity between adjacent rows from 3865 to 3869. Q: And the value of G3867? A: 0.15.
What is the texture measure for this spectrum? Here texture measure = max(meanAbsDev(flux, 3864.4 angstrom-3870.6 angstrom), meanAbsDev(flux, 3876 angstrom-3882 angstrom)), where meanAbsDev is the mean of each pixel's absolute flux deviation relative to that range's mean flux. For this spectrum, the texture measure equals 0.02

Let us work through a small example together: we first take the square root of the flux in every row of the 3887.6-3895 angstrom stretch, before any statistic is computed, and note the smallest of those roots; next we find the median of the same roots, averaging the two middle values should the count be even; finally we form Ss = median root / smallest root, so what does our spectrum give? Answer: 1.02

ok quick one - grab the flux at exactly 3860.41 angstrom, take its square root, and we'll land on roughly 2.14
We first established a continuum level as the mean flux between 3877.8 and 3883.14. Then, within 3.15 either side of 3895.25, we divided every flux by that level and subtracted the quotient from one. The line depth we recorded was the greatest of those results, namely 0.18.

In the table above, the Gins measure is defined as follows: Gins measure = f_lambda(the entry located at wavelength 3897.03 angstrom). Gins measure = 3.92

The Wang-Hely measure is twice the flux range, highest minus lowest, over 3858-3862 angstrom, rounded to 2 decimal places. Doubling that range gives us 0.18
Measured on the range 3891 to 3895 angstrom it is 0.42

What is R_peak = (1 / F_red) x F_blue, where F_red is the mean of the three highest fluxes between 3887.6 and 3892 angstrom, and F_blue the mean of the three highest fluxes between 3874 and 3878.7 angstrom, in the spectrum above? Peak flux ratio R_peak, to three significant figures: 1.20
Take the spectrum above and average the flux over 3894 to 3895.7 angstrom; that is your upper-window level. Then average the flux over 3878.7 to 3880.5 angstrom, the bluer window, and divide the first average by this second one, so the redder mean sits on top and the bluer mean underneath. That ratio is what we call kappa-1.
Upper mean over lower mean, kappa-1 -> 0.86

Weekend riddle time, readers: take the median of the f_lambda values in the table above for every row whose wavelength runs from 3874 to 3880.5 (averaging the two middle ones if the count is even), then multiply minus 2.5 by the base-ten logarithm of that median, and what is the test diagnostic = -1.62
